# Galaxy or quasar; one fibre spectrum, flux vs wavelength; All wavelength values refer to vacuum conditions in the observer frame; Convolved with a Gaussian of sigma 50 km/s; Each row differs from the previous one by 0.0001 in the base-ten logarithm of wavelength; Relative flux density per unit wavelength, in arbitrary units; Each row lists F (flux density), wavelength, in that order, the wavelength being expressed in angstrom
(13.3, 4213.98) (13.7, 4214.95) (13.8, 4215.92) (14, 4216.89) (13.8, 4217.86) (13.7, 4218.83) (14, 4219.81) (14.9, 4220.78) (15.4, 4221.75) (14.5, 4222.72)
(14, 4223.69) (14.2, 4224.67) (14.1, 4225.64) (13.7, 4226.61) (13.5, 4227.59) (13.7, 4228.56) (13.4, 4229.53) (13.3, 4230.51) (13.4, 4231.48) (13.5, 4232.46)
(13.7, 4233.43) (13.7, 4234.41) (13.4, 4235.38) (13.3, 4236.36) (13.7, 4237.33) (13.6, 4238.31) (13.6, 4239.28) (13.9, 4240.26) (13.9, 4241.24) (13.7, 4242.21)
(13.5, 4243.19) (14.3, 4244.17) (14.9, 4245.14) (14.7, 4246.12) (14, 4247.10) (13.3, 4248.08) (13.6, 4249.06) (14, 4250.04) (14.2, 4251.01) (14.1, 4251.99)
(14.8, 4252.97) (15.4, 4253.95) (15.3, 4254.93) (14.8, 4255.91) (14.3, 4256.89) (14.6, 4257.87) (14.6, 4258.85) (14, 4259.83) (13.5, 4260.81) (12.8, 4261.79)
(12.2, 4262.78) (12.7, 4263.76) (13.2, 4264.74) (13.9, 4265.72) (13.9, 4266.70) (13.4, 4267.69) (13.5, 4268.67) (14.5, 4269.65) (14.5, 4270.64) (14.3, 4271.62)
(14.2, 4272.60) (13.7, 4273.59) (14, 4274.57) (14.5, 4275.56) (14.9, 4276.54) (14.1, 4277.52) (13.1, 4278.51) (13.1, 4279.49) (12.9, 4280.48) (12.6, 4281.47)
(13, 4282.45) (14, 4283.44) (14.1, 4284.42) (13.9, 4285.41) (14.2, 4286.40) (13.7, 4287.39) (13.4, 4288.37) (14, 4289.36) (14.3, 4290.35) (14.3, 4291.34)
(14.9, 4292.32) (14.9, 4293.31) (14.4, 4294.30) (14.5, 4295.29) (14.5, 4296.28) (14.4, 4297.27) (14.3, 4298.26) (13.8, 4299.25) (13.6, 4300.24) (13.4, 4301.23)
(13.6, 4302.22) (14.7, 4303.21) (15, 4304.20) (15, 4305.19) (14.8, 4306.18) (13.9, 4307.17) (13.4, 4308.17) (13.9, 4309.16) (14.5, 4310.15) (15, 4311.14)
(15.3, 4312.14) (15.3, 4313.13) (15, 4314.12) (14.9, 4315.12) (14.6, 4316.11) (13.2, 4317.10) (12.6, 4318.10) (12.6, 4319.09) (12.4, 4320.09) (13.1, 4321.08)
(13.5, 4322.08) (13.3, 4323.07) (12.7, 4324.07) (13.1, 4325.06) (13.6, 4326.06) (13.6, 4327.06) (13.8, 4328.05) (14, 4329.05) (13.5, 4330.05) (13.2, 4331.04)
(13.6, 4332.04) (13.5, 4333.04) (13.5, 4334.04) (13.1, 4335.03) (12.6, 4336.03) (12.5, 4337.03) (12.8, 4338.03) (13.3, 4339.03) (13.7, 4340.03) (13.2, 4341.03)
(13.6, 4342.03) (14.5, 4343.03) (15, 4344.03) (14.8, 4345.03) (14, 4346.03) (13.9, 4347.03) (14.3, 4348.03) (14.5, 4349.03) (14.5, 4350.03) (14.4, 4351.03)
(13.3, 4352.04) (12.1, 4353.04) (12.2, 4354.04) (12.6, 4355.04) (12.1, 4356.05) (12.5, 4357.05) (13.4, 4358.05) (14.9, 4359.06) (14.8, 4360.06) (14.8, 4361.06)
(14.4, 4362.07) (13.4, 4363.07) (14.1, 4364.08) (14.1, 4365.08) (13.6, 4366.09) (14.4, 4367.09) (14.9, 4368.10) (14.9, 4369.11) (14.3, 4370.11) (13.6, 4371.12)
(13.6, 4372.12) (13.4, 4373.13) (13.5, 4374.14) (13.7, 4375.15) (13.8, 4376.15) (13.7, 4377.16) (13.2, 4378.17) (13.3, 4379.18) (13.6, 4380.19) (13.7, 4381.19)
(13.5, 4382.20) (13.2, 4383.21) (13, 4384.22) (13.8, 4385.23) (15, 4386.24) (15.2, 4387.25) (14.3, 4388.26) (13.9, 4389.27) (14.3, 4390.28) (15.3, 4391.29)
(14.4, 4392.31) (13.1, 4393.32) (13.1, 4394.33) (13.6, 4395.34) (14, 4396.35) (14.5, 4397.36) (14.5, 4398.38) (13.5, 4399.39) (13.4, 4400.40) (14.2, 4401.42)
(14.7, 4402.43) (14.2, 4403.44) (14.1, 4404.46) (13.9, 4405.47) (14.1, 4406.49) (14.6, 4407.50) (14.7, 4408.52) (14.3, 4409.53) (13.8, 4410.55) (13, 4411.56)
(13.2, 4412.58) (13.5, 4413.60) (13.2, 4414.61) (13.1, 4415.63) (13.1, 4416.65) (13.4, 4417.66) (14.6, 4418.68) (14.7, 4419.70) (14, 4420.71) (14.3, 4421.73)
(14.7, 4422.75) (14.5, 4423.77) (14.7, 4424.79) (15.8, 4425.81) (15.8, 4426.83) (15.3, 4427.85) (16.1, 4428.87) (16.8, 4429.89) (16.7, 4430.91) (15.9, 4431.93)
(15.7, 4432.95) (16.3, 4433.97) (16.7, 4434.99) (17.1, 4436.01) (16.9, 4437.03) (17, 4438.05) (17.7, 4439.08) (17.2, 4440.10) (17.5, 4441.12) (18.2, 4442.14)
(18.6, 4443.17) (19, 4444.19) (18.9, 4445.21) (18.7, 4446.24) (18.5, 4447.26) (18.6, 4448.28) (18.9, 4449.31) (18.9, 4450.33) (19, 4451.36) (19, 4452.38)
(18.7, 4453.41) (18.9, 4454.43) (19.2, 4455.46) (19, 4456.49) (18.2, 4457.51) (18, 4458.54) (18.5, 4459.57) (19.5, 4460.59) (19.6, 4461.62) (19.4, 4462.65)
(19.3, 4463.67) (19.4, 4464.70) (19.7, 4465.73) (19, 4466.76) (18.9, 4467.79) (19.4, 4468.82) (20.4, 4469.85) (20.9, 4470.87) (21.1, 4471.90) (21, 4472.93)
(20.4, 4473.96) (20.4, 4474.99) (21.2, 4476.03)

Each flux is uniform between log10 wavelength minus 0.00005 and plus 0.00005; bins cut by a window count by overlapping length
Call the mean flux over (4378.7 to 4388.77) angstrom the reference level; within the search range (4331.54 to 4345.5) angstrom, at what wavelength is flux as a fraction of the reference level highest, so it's 4344.03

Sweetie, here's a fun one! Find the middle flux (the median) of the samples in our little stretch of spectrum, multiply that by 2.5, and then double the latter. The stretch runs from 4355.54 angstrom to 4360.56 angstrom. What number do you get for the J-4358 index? 67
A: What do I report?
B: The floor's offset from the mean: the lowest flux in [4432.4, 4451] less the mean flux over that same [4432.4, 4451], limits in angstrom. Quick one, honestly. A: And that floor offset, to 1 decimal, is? -2.1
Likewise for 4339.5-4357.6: -1.5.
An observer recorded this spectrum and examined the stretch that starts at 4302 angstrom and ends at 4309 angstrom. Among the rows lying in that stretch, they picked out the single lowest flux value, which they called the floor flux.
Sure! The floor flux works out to 13.4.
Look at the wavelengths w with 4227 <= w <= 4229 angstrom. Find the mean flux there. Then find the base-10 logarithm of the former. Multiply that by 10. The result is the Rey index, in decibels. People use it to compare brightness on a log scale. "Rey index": 11.3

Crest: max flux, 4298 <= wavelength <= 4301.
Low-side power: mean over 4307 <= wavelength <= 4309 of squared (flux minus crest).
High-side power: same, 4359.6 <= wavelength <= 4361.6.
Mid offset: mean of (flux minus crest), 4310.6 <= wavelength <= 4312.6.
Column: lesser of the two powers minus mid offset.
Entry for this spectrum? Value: -0.6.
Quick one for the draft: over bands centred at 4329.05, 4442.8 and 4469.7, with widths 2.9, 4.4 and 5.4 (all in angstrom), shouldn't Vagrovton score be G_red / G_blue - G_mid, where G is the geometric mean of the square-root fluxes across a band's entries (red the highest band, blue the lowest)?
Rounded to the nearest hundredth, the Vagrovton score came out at -3.07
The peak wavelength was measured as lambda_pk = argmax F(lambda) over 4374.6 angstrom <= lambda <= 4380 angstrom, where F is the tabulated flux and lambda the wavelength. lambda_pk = 4376.15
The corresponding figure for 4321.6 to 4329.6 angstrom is 4329.05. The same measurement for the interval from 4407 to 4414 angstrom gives 4408.52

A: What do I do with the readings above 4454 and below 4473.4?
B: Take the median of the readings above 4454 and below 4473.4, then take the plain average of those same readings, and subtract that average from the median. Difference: -0.04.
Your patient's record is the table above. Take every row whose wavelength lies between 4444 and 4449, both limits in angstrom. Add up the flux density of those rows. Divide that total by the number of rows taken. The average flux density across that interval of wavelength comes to 18.7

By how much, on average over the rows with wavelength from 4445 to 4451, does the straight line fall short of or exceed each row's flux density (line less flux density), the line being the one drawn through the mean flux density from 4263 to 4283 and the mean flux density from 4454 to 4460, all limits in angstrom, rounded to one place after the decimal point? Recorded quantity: -0.4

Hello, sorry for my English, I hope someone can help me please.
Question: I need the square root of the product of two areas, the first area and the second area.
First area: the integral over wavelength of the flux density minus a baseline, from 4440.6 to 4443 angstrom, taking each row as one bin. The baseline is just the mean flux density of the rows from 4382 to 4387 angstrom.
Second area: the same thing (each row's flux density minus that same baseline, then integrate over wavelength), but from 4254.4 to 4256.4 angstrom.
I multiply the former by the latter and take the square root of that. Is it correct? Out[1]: 5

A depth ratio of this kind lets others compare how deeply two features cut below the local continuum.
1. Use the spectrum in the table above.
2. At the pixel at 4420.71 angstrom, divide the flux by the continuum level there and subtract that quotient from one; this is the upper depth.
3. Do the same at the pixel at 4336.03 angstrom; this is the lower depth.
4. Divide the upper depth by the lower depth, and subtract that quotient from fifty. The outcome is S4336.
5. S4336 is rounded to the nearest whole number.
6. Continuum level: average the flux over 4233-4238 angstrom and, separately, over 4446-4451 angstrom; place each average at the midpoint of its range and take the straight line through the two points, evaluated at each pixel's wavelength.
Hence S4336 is 49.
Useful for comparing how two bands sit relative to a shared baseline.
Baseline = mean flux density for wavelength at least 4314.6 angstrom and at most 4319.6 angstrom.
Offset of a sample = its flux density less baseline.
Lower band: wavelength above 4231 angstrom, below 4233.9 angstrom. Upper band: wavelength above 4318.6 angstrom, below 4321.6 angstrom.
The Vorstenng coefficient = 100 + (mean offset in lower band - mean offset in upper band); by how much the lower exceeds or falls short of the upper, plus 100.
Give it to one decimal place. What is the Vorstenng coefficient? 100.8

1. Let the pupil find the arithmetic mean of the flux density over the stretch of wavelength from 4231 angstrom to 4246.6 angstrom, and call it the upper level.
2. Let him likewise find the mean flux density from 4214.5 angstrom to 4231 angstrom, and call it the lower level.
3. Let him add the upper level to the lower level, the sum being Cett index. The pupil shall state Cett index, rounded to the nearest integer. 28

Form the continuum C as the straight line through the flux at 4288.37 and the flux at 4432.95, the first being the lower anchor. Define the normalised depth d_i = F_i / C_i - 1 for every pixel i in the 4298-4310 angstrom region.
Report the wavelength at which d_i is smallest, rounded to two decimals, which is 4308.17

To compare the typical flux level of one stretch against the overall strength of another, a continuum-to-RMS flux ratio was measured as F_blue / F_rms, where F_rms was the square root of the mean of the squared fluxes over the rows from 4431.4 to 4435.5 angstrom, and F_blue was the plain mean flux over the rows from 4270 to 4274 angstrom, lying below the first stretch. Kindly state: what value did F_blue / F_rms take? 0.88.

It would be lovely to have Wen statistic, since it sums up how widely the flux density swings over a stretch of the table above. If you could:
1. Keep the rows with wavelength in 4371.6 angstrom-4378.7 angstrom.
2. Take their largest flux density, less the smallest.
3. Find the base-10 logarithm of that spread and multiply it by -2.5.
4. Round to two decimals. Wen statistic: 0.55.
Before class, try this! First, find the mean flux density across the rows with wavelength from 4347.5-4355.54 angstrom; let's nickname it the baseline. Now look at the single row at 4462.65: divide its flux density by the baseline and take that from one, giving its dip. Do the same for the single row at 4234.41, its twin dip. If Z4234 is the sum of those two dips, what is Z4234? -0.45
